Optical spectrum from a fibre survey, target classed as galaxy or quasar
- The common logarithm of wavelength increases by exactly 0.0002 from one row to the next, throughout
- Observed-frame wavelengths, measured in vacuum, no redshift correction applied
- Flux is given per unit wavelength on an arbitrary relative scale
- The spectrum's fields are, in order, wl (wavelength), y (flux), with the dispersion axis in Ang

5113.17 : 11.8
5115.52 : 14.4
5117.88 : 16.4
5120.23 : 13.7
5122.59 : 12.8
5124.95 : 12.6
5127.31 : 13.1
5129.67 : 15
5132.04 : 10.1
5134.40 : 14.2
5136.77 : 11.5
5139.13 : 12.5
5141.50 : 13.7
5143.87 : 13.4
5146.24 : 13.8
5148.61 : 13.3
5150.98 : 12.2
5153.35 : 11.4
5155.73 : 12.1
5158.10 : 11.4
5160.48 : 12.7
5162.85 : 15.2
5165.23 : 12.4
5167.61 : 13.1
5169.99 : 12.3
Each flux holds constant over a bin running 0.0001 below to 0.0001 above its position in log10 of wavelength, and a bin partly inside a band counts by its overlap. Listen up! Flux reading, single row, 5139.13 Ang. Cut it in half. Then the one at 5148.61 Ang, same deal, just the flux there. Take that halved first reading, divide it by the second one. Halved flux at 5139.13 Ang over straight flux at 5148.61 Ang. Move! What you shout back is 0.470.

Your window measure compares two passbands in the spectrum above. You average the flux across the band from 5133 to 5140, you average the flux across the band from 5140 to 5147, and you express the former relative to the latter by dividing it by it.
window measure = 0.93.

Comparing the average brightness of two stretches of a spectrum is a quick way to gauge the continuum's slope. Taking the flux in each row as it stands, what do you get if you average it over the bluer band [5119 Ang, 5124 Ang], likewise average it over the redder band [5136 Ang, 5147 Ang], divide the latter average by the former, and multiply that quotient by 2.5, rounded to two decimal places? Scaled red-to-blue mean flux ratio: 2.45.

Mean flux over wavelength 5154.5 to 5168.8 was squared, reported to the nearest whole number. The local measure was 164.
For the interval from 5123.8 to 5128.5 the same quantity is 165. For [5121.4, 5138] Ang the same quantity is 163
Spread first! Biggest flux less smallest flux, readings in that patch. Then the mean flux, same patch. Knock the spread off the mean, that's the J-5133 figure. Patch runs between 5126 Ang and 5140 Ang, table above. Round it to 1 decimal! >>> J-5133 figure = 7.8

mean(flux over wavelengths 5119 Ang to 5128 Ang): 13.1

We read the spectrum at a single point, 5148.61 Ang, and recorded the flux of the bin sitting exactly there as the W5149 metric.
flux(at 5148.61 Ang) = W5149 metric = 13.3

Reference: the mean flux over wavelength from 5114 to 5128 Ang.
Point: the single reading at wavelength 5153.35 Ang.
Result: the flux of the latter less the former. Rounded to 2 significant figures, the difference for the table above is -2.4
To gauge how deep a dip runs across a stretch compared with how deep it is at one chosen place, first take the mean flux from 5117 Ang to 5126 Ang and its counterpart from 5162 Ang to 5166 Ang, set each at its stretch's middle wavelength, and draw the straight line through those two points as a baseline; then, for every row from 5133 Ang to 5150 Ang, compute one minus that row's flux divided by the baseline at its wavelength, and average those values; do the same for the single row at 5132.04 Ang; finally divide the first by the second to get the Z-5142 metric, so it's 0.2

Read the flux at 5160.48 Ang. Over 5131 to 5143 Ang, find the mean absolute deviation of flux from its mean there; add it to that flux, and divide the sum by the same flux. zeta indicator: 1.10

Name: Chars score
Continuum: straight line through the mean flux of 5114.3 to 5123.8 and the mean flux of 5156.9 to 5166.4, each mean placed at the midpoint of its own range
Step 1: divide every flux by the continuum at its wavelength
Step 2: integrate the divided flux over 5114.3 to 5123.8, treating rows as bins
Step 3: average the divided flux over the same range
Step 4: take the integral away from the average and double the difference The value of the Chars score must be -17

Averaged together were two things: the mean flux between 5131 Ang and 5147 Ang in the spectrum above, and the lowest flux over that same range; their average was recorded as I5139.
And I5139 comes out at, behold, 11.4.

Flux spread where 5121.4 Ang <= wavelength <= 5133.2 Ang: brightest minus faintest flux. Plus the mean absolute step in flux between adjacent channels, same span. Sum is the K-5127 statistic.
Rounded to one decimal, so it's 6.8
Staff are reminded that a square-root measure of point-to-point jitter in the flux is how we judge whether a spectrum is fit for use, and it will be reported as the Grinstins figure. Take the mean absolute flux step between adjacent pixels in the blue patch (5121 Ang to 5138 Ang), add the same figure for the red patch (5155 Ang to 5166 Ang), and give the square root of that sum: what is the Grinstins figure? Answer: 2.1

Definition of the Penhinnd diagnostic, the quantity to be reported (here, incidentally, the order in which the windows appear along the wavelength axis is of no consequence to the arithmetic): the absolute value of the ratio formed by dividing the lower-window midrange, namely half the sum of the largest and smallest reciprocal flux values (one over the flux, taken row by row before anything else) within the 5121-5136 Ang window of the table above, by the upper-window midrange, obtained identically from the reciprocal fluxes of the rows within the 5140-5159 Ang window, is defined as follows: 1.03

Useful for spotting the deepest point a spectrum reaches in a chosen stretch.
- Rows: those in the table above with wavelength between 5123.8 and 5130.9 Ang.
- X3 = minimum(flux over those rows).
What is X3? 12.6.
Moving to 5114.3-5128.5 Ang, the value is 12.6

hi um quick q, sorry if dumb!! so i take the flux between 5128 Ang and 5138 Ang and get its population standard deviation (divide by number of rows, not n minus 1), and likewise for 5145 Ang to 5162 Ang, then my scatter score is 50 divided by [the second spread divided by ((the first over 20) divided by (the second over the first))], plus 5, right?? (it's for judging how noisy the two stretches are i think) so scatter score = 18.8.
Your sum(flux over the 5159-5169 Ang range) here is 53.4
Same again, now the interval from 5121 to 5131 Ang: 53.5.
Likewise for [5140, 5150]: 54.2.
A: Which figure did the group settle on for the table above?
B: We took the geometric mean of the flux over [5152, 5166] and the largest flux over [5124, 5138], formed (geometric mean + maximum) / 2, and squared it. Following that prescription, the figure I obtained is 189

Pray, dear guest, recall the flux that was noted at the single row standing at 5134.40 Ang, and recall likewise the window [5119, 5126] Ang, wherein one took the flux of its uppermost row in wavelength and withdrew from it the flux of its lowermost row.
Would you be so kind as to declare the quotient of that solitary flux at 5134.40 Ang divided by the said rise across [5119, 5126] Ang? -13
